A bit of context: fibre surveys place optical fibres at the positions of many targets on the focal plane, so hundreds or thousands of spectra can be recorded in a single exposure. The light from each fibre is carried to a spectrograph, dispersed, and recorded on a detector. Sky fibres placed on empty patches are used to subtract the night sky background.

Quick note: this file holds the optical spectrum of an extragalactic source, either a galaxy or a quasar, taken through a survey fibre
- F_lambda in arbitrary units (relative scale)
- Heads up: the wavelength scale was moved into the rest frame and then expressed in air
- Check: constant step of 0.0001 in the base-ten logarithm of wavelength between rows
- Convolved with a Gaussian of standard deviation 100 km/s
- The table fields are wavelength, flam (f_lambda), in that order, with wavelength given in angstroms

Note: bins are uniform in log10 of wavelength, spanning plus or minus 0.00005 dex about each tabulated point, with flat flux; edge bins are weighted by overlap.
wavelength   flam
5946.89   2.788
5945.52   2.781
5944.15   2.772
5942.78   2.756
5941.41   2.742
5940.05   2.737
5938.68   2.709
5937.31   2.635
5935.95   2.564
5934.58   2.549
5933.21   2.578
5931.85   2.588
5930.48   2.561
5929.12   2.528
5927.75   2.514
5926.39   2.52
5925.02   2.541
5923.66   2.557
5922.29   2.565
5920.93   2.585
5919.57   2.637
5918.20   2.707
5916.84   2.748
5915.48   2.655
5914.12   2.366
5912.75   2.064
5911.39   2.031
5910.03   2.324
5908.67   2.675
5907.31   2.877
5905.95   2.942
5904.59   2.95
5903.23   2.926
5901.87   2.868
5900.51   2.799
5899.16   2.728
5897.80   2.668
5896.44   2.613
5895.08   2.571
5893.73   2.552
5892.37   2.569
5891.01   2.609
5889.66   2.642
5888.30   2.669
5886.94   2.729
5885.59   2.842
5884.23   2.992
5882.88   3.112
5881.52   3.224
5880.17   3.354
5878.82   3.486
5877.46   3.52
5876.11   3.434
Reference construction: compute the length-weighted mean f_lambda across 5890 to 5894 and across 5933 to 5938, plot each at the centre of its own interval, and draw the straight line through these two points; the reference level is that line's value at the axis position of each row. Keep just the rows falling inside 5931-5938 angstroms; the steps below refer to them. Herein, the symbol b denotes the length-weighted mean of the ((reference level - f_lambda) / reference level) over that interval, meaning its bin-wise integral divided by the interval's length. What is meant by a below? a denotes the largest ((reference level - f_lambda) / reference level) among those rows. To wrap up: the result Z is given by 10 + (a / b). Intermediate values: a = 0.012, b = 0.00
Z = -7.8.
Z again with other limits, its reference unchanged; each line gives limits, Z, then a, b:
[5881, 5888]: 10.4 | -0.056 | -0.14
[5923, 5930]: 11.4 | 0.026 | 0.02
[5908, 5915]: 12.0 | 0.214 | 0.11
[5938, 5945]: 10.8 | -0.050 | -0.06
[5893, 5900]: 9.3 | 0.013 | -0.02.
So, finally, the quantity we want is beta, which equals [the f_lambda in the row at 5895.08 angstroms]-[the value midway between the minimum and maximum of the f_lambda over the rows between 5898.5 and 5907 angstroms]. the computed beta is -0.3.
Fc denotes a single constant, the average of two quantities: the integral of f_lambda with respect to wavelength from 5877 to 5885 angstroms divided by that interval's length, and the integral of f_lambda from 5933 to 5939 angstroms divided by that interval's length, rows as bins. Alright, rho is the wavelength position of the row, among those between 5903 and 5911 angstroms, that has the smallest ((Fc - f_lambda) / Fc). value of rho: 5904.59 angstroms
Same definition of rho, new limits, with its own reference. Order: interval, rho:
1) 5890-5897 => 5896.44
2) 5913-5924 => 5916.84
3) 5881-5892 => 5881.52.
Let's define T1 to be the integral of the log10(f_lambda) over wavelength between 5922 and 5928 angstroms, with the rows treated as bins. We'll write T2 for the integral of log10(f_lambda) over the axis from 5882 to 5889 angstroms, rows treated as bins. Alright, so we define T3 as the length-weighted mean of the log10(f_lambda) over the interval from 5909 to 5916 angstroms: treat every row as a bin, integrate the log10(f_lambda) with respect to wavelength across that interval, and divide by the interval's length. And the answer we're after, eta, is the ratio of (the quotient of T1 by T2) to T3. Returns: 2.1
